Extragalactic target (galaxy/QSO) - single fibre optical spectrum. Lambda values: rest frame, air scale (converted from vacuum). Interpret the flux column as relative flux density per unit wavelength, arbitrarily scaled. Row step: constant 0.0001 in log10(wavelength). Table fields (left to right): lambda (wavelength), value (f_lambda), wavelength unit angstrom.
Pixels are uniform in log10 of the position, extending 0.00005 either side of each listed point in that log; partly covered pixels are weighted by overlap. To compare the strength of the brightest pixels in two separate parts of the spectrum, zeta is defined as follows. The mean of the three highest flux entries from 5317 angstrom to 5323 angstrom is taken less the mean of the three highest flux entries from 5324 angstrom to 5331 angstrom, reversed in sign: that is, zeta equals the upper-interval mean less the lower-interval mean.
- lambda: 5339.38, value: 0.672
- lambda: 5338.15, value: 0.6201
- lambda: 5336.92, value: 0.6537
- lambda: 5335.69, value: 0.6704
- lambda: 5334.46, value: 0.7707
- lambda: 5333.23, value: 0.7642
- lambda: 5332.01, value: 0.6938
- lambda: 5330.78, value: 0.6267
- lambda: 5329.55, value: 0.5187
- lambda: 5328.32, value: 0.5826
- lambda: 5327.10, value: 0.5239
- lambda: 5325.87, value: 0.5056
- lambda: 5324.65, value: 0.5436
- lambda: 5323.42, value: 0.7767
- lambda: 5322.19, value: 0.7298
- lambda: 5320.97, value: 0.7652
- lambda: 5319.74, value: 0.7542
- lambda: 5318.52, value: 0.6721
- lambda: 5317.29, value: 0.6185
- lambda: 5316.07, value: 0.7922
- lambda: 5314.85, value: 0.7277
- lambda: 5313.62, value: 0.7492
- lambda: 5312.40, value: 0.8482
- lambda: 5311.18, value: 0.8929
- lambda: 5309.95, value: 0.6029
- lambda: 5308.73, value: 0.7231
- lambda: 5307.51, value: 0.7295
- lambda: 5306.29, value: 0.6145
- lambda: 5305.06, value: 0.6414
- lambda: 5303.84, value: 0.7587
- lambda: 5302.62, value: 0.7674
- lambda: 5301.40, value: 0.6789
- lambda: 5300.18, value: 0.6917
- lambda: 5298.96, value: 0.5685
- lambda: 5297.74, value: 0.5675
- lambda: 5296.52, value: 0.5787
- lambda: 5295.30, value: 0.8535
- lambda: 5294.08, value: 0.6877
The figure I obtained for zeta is -0.17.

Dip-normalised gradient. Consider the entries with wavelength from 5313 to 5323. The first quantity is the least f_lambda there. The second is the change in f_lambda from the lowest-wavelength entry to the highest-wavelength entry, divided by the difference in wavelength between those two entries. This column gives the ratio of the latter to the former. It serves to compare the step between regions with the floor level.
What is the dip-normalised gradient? -0.004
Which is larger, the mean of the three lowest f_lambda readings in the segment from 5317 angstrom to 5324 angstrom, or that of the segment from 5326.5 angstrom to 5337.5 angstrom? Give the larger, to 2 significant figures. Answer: 0.67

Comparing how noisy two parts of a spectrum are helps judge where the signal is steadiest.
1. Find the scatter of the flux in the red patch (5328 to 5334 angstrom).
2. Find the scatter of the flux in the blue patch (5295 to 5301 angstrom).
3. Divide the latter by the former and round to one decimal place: 1.3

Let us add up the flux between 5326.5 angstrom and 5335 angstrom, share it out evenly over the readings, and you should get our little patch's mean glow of 0.64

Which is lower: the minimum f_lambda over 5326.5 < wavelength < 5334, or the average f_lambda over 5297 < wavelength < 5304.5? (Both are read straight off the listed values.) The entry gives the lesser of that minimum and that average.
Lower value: 0.519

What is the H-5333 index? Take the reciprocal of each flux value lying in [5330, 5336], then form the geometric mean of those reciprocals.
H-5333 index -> 1.42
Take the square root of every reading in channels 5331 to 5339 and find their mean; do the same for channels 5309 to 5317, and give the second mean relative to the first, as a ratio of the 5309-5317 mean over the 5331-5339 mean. 1.05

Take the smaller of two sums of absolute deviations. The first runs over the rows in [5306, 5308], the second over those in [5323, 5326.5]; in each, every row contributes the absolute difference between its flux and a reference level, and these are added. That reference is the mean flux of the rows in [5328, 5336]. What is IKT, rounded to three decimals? 0.115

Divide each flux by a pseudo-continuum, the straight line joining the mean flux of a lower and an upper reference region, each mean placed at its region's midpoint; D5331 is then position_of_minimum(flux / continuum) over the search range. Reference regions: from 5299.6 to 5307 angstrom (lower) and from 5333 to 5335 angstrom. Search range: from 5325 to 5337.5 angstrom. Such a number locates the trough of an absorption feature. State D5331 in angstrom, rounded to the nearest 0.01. 5325.87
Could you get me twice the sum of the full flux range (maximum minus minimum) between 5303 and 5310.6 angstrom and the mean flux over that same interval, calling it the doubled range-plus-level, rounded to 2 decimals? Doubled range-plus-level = 1.67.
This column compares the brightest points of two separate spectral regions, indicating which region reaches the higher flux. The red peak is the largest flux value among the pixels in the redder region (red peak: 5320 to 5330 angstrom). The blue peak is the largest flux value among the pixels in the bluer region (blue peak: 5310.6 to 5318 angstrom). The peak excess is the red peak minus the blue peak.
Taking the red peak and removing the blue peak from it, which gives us -0.12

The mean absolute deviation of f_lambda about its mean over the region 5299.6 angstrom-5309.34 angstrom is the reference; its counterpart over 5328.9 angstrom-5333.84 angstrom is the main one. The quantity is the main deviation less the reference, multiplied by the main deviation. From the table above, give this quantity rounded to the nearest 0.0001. 0.0027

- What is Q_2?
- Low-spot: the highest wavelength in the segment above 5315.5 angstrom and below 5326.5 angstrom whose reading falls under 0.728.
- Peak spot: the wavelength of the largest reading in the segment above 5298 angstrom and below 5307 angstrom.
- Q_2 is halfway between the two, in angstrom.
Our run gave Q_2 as 5314.2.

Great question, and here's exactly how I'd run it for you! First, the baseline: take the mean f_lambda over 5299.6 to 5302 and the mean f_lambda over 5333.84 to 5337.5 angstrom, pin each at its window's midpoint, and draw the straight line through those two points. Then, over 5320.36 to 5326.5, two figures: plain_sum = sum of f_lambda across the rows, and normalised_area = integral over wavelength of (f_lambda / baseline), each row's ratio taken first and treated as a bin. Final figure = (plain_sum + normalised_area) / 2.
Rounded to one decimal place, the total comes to 4.6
